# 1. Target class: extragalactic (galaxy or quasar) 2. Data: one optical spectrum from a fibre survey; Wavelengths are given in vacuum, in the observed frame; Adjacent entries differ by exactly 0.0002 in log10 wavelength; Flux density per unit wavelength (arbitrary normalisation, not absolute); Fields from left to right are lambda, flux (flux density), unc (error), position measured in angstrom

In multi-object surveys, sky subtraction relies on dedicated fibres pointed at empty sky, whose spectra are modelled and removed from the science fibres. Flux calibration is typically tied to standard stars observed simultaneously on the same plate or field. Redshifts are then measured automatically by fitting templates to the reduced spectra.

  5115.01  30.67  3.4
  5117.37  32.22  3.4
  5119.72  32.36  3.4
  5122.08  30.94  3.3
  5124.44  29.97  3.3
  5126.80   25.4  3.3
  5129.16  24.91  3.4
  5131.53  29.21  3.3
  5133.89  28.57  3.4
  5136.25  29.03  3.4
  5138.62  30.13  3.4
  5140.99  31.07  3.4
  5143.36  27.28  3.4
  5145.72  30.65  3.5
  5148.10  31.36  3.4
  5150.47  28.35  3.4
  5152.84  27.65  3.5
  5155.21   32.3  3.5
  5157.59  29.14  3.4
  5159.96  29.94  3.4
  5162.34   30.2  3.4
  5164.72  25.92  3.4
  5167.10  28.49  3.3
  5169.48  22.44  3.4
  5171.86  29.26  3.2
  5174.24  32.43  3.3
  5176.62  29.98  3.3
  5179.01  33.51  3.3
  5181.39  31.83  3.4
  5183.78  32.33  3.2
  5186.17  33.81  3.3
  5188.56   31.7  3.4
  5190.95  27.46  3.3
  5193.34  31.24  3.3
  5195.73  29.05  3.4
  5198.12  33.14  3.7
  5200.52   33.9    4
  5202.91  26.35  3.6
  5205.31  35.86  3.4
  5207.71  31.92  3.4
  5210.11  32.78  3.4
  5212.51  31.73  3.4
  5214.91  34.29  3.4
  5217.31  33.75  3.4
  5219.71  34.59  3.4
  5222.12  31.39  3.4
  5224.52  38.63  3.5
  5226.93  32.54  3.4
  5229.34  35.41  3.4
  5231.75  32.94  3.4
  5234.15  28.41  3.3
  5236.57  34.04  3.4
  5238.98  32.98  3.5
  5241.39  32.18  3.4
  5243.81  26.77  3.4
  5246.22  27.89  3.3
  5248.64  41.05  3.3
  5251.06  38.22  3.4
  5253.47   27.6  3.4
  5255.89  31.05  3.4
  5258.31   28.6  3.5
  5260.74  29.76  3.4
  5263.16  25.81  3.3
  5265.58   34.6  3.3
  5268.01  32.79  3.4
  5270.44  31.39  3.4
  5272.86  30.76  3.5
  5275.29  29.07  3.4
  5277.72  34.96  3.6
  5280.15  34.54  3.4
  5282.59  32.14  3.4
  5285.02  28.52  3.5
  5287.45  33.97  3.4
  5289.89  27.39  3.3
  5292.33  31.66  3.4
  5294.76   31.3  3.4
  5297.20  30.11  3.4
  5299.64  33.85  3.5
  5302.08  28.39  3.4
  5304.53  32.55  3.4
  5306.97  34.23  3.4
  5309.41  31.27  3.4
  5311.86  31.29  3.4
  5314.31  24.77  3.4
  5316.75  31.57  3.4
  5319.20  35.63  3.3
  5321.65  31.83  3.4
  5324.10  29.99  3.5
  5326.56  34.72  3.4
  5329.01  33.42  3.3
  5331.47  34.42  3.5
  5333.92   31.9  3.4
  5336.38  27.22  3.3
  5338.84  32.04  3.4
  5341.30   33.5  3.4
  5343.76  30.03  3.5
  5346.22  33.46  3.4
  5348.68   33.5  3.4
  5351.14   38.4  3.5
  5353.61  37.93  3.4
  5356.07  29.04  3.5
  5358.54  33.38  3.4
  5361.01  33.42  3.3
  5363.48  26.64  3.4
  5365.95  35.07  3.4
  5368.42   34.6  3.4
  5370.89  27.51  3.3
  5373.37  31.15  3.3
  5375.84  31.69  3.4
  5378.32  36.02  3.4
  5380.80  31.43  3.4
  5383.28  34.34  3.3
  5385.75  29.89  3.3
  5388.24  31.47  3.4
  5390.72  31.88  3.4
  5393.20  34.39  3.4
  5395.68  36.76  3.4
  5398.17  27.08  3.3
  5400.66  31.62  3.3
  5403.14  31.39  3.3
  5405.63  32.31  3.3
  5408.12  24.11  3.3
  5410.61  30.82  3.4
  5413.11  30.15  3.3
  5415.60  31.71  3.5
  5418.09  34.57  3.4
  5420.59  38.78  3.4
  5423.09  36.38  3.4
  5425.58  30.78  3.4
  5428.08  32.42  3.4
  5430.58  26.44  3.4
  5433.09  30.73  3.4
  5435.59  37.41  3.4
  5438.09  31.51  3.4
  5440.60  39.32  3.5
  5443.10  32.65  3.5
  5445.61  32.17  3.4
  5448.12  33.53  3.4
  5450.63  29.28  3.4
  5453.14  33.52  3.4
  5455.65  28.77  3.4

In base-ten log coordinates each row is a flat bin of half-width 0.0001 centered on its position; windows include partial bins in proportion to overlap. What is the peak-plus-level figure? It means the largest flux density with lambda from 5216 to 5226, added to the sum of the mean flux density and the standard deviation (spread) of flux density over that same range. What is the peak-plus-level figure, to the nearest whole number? 76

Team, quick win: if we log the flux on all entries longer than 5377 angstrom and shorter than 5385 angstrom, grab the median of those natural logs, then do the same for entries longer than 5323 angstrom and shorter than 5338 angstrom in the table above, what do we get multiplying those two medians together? 12.3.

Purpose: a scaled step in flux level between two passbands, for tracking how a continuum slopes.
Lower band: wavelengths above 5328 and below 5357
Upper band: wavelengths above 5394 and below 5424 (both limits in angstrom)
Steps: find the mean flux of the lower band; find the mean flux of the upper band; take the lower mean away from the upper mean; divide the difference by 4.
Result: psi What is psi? -0.2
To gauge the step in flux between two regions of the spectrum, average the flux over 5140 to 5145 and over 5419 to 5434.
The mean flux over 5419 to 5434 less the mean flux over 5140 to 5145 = 3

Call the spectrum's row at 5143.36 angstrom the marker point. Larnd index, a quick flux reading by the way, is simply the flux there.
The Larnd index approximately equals 27.28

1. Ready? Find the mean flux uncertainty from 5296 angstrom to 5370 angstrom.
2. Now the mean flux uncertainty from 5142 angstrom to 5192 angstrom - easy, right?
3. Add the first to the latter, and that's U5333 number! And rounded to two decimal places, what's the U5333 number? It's 6.77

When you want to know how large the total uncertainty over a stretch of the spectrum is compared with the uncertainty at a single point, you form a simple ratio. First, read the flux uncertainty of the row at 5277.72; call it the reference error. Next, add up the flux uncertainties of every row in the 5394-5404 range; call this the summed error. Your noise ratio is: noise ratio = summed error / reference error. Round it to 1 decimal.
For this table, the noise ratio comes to 3.7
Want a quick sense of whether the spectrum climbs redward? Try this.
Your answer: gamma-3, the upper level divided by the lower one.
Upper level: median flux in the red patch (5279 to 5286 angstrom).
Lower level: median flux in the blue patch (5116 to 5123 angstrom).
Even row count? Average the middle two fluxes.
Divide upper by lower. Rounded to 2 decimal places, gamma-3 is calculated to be 1.00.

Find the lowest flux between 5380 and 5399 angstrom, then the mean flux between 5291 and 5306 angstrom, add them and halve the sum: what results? 29.2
